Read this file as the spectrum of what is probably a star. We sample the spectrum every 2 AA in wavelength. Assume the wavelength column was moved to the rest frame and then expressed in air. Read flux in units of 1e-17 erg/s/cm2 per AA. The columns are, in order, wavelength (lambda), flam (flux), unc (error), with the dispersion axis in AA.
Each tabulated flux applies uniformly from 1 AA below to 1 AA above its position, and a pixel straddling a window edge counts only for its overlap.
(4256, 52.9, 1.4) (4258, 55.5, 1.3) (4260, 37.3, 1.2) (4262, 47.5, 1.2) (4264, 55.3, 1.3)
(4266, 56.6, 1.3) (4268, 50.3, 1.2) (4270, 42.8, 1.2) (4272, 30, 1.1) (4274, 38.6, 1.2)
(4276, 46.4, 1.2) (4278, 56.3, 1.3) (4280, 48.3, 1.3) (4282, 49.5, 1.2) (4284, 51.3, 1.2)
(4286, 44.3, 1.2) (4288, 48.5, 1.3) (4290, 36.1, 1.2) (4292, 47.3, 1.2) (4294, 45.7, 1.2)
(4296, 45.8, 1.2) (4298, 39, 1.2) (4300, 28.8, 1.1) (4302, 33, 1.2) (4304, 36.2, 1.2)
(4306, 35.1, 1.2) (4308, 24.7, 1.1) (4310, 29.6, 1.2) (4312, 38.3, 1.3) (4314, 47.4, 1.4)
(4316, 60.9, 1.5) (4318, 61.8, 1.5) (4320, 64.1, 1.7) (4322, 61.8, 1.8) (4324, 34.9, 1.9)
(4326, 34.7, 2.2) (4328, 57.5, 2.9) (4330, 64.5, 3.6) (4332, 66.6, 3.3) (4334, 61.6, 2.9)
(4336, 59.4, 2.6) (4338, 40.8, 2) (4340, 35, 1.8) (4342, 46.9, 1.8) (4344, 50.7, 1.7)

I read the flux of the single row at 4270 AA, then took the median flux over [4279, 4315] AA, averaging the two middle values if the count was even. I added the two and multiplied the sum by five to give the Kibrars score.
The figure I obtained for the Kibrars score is 422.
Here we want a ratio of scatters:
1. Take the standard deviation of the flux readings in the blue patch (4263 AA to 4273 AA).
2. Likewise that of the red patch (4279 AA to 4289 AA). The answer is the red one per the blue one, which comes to 0.2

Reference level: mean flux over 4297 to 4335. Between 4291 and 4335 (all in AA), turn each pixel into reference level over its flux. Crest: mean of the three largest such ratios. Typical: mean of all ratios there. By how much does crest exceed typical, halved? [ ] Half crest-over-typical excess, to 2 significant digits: 0.30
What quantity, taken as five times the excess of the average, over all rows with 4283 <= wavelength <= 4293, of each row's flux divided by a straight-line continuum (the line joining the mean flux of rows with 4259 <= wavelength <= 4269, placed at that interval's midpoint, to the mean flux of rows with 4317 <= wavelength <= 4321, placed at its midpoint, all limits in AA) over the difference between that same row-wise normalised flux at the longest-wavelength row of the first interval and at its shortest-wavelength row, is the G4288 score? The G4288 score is 5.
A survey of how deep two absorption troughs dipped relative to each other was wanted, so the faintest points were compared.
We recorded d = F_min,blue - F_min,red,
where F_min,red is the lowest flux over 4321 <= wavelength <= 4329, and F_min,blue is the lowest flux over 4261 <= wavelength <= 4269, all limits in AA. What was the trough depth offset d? 13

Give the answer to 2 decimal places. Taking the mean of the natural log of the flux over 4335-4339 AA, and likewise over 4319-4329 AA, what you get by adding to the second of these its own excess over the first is 3.88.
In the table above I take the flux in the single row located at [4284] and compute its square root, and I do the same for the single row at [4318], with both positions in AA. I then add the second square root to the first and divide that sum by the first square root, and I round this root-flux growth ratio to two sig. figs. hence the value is 2.1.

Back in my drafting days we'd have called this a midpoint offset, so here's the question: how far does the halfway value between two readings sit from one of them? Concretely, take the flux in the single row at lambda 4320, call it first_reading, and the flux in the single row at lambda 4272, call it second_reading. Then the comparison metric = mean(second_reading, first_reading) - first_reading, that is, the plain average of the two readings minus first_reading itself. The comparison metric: -17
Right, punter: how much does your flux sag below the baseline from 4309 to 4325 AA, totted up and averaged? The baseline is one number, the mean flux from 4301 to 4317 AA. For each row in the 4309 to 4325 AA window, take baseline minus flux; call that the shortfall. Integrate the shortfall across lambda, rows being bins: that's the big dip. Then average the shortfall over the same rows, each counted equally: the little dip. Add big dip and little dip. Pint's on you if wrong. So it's -199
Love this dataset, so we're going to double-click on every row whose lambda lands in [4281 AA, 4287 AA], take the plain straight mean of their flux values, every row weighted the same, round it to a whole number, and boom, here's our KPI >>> 48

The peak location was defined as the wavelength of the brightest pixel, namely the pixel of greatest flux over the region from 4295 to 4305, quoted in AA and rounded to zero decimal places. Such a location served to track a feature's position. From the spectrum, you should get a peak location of 4296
